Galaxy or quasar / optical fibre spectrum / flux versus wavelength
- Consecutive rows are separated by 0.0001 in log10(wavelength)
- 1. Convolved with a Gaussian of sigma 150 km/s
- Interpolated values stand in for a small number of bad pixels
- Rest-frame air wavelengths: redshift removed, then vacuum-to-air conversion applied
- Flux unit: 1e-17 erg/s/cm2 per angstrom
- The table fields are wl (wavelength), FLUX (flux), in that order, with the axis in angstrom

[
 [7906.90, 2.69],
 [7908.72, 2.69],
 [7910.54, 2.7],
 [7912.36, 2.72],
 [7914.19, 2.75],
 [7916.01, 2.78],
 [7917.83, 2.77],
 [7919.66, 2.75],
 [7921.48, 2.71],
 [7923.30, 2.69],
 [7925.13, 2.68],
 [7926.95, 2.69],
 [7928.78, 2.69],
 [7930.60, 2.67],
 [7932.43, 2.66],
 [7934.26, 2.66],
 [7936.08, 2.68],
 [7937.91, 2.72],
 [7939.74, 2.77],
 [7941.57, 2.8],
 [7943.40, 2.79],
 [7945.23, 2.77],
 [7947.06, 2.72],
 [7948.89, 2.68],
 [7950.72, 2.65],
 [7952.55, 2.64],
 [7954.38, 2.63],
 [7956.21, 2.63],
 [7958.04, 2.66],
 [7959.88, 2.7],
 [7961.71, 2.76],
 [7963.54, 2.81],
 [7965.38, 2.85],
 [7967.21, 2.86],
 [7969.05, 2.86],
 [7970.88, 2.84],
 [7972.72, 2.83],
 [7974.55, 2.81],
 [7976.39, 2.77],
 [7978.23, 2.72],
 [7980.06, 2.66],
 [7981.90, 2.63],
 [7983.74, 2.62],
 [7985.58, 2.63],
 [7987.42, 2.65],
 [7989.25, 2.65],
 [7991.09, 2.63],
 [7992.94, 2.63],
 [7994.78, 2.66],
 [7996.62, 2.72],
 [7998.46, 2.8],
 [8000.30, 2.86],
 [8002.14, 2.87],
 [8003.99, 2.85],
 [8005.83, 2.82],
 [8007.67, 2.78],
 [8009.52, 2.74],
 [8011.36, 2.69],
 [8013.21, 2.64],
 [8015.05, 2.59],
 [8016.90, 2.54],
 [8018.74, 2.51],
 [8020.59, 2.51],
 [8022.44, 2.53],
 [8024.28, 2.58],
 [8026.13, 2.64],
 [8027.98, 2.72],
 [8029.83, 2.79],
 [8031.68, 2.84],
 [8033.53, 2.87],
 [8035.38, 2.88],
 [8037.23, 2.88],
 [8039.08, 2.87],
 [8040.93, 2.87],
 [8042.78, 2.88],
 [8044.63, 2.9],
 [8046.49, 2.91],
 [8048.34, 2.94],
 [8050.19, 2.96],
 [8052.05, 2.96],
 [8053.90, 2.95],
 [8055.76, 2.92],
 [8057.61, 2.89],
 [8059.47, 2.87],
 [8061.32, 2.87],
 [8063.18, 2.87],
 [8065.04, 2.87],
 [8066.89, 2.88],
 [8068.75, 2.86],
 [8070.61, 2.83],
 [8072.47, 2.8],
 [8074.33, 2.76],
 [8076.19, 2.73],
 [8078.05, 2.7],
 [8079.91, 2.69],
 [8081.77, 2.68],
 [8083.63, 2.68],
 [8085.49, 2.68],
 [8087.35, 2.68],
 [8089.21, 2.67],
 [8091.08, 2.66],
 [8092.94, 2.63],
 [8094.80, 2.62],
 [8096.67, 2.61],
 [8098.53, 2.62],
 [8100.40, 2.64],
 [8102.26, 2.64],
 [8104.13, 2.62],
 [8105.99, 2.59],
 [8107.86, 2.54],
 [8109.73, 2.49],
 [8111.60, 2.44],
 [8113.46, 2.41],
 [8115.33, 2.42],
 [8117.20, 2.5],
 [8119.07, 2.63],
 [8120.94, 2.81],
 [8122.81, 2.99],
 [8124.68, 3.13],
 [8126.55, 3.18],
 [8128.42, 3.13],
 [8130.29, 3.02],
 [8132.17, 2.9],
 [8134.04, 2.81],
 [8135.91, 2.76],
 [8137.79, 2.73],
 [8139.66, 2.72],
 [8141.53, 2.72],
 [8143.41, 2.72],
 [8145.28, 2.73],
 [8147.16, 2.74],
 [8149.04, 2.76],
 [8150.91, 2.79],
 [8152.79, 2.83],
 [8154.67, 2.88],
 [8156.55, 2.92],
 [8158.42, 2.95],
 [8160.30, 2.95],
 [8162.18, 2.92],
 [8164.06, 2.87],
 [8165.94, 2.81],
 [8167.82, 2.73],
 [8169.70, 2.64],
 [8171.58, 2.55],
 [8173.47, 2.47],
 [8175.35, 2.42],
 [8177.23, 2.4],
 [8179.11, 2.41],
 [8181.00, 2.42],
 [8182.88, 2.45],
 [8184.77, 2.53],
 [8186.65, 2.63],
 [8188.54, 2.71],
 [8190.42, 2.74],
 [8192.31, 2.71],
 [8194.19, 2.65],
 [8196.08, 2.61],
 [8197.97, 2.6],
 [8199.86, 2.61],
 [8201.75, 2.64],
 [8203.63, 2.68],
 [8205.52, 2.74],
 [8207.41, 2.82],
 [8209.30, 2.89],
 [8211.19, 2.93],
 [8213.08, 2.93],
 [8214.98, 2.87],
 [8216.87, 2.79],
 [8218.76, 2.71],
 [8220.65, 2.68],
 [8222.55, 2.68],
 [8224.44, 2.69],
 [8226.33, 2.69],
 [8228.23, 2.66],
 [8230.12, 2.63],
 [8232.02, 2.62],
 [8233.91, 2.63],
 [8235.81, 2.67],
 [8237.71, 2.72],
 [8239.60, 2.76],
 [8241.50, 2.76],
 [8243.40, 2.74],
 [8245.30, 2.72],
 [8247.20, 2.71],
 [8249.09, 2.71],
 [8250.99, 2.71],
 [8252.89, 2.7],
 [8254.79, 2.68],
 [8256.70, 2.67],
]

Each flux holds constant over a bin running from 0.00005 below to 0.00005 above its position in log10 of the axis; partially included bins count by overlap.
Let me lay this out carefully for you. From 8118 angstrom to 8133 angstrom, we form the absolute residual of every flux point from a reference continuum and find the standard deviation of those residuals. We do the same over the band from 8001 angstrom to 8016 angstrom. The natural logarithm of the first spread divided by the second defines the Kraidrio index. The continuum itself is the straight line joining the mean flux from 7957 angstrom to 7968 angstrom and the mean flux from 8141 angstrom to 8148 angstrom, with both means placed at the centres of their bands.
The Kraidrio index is 1.0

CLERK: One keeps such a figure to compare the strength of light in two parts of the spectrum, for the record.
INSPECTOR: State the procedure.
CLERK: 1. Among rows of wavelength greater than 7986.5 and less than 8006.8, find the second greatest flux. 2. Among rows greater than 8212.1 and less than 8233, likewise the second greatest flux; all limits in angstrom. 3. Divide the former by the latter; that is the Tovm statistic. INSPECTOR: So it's 1.00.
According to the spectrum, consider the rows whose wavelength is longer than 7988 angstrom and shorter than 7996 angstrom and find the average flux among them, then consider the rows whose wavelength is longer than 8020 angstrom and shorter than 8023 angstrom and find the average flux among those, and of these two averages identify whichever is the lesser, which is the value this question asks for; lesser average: 2.52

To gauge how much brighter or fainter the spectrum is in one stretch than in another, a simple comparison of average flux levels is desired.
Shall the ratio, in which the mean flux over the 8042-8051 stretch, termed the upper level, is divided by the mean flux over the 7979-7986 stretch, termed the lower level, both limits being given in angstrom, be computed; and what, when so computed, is 1.11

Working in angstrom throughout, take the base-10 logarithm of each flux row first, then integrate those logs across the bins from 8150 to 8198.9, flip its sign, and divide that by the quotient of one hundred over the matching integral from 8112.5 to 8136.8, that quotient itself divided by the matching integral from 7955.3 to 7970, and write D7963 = -15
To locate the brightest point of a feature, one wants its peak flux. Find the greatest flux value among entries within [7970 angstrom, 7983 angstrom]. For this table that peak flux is 2.84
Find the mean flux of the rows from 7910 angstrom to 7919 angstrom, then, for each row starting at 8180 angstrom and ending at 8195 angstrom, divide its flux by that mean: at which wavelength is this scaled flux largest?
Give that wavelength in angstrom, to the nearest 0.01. 8190.42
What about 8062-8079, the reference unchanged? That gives 8066.89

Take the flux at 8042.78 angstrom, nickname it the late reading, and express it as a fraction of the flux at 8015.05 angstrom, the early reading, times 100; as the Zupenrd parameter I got 111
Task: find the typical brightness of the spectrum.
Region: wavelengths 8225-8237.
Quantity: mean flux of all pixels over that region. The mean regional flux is 2.65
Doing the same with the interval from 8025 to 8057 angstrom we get 2.87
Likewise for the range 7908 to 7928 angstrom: 2.72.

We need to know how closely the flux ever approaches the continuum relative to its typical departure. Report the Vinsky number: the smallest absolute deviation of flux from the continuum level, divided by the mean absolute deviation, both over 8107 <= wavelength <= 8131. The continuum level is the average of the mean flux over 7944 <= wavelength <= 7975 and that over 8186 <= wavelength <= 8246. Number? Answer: 0.29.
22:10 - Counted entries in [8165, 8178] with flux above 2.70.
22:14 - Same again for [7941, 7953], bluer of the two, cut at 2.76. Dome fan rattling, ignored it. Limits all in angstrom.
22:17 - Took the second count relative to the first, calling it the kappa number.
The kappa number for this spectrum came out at 1.5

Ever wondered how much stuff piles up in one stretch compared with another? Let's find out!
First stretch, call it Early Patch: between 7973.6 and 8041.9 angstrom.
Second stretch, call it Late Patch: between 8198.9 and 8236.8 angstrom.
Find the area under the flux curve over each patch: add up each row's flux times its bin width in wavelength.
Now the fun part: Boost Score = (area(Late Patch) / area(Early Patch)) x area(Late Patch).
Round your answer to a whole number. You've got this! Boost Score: 58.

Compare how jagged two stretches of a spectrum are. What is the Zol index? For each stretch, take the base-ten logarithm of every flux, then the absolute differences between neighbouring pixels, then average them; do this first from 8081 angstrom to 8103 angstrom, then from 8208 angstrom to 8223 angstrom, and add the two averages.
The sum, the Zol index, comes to 0.0079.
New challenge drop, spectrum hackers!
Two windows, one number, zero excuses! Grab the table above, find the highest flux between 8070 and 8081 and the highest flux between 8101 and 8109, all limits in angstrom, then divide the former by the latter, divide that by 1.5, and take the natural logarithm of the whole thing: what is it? -0.34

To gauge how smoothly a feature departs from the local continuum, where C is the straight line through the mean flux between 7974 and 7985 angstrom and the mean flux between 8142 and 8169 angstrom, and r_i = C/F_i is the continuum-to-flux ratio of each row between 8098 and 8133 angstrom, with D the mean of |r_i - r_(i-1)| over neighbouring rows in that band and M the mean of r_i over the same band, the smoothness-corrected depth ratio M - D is 1.01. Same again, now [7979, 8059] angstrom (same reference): 0.98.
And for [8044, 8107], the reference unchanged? 1.00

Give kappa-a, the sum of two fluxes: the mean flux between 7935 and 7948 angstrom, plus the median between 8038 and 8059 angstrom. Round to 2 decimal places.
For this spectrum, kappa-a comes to 5.66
